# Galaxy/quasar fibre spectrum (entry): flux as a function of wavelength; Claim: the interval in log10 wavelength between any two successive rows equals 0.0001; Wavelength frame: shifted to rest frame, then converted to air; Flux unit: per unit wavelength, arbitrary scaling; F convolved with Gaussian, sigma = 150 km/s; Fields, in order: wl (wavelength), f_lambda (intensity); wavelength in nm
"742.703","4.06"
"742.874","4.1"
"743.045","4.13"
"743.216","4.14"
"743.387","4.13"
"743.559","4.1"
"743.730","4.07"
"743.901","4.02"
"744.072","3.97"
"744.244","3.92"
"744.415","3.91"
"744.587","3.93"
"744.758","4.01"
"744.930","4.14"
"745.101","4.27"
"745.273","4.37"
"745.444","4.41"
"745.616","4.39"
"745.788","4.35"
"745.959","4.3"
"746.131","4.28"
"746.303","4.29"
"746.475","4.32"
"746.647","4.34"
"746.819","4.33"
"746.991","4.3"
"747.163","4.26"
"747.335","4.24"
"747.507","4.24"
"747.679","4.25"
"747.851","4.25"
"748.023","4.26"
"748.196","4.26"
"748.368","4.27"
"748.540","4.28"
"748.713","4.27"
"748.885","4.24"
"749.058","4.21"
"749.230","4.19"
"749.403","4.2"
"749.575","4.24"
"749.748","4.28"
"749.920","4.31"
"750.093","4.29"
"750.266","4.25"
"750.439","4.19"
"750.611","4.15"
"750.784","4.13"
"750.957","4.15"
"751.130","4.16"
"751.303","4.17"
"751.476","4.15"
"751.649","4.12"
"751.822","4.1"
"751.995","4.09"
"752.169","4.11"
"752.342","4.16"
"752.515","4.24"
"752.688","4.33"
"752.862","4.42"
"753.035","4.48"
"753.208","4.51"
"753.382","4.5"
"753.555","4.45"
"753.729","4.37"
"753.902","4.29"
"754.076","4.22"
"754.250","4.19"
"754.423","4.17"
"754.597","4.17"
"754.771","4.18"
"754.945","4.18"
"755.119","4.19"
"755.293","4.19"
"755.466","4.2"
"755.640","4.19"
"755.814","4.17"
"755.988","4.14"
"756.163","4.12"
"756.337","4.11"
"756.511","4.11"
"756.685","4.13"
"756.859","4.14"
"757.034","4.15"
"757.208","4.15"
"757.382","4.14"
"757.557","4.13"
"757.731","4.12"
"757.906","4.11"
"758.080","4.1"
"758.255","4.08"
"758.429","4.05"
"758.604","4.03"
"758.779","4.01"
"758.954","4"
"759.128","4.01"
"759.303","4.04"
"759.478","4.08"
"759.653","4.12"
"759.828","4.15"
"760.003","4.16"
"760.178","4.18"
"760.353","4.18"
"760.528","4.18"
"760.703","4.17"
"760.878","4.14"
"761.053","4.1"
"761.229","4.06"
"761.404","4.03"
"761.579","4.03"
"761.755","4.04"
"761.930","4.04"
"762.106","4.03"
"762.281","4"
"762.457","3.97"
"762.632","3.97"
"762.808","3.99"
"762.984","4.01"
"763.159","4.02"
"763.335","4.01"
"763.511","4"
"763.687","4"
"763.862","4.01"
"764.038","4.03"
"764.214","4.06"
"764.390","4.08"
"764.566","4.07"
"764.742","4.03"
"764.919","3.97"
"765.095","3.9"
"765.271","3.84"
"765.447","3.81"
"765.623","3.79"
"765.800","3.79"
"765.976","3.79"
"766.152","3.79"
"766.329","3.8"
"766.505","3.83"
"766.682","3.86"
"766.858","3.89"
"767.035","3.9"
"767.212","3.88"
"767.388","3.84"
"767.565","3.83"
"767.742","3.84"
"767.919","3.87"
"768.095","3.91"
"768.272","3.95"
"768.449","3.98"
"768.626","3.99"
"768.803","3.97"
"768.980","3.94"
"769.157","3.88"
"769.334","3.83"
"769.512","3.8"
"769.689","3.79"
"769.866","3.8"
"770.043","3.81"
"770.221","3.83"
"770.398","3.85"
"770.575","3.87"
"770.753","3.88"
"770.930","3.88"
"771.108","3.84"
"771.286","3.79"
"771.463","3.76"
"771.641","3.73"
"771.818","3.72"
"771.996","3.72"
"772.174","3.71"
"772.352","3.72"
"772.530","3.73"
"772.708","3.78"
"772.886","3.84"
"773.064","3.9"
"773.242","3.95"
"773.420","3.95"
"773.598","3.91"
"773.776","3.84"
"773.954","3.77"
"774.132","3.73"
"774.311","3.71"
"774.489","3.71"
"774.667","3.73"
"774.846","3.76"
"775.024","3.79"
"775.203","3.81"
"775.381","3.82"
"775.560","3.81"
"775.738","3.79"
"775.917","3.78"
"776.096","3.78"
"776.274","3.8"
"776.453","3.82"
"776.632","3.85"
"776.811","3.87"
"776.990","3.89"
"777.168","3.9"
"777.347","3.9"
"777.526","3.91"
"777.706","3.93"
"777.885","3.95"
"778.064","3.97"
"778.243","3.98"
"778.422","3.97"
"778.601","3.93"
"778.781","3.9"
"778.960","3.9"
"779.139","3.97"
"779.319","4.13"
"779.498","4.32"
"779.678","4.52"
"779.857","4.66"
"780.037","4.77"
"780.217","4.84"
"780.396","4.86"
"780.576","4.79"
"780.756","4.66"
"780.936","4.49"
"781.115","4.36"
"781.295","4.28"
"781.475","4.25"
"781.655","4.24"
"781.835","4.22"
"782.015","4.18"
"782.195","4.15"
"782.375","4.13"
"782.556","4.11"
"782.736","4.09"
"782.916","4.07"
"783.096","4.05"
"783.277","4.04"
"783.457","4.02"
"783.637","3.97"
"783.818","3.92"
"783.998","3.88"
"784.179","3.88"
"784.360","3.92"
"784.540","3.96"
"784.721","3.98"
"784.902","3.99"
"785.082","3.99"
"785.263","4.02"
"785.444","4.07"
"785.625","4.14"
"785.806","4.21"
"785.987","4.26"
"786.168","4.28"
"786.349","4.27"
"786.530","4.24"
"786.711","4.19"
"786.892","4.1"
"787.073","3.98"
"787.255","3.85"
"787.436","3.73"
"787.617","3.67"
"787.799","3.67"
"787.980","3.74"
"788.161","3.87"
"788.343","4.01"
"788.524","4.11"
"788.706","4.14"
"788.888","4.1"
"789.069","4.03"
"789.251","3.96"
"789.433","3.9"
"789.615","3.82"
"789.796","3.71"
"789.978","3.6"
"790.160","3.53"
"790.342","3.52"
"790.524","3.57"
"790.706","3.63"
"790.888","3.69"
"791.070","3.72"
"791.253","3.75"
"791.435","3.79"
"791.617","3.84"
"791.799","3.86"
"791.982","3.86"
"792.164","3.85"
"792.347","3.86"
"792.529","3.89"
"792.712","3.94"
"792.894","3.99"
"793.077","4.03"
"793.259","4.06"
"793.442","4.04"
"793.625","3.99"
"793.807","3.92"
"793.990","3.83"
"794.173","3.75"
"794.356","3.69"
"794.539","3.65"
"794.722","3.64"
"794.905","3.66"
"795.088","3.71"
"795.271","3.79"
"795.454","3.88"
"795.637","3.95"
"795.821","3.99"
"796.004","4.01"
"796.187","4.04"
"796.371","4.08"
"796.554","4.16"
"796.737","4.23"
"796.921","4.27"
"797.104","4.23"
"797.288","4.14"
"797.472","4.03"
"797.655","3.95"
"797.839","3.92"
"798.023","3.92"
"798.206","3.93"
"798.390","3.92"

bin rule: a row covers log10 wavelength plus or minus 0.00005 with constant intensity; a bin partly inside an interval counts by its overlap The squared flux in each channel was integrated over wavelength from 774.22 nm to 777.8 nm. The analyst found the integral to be 52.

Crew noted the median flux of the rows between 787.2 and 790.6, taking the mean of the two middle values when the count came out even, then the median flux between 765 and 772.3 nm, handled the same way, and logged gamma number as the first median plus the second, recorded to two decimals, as 7.66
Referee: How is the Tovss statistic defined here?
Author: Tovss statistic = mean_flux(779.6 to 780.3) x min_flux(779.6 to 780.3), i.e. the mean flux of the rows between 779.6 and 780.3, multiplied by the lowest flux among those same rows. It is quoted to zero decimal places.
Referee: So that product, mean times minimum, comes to 21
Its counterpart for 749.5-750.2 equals 18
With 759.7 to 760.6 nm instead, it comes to 17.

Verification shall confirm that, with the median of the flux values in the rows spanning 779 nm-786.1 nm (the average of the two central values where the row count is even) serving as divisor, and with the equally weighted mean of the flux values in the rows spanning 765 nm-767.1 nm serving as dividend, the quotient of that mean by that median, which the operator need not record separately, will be 0.93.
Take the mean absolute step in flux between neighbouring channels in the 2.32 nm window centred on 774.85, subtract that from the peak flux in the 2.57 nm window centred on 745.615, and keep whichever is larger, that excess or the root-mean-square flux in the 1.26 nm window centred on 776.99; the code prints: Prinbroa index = 4.4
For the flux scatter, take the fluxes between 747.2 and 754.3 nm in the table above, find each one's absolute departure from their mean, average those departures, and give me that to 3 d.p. 0.077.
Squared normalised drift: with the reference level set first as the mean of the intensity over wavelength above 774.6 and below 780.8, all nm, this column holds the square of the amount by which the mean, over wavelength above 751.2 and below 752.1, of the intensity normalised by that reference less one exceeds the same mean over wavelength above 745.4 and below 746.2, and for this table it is 0.0029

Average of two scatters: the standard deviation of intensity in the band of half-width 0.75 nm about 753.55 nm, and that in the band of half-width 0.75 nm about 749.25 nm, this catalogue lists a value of 0.08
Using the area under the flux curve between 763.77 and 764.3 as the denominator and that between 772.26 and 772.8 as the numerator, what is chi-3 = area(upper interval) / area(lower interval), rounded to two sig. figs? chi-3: 0.94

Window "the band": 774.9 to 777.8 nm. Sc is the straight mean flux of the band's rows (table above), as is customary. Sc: 3.84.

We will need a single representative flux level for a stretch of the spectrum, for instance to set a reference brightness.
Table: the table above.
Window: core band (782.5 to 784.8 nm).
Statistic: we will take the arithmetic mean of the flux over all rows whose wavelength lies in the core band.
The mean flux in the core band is 3.99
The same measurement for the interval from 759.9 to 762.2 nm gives 4.10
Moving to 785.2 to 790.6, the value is 3.94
